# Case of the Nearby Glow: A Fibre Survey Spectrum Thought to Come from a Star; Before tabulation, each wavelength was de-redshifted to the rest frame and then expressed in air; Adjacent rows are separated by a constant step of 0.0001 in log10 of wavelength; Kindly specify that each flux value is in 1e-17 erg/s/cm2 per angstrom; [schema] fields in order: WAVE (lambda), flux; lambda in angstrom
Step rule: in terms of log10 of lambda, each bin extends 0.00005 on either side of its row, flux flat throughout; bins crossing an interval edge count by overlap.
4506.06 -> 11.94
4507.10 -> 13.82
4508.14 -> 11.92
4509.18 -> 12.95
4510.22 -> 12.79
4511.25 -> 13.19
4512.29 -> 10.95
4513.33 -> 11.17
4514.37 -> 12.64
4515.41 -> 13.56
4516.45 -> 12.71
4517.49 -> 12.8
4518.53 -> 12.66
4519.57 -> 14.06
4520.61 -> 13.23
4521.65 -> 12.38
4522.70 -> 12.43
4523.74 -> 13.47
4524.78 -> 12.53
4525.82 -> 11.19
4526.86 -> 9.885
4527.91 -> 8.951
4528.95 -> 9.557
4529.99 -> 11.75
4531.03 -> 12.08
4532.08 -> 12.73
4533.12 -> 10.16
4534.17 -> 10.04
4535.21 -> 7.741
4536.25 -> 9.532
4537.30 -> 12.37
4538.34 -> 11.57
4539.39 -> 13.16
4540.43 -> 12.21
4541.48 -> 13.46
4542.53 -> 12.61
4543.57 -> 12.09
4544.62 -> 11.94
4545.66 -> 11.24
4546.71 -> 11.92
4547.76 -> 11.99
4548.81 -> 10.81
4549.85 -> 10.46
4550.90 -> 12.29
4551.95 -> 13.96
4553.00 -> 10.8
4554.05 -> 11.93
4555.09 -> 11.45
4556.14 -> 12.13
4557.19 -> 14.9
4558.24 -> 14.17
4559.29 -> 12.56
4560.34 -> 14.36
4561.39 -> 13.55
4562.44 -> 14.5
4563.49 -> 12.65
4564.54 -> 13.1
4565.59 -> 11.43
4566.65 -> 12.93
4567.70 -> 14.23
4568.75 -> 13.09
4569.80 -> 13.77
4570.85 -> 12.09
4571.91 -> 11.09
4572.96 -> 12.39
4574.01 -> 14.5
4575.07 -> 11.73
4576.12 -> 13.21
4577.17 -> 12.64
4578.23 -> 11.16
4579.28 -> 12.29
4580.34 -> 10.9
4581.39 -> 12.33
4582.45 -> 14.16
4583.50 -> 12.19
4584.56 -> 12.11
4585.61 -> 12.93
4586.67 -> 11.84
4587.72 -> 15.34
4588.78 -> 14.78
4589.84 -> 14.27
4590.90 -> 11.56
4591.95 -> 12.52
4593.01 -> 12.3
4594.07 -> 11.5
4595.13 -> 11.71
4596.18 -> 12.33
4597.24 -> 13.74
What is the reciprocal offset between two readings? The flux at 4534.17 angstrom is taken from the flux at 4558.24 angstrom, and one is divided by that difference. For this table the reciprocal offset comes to 0.2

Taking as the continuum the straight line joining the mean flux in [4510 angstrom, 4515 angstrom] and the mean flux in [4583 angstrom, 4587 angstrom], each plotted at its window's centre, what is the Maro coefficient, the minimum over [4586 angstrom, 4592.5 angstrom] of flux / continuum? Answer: 0.94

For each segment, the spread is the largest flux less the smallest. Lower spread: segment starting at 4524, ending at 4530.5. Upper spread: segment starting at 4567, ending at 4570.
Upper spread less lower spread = -2.4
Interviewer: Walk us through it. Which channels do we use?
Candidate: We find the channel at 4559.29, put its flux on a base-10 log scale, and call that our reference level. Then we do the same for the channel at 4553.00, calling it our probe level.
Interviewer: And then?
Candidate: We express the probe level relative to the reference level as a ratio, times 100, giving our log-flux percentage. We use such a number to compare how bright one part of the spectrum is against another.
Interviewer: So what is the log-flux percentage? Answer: 94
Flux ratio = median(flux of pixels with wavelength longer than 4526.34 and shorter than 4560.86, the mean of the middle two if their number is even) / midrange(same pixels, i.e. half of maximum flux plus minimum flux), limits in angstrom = 1.05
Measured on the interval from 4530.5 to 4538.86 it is 1.06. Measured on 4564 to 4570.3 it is 1.02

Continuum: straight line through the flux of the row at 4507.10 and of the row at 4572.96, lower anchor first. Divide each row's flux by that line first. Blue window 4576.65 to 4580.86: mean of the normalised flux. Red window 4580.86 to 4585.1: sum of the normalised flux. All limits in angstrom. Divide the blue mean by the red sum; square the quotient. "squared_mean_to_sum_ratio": 0.053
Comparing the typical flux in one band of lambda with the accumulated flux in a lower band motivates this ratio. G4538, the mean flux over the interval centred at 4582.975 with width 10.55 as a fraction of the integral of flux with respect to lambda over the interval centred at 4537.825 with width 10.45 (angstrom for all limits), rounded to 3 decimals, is 0.106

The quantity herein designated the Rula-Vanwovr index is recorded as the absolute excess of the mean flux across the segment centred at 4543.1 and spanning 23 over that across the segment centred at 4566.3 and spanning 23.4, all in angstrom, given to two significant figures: 1.4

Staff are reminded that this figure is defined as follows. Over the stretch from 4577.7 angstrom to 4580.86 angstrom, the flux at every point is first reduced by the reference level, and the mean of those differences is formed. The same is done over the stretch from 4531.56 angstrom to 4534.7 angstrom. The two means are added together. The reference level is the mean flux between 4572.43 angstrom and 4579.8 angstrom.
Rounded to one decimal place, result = -2.7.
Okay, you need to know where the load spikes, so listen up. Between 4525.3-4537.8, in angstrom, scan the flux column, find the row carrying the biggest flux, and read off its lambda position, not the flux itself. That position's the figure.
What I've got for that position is 4532.08 angstrom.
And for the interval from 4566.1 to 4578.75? 4574.01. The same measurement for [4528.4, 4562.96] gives 4557.19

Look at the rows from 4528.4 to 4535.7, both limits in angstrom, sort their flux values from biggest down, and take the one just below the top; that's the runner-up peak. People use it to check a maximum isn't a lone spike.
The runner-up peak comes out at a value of 12.08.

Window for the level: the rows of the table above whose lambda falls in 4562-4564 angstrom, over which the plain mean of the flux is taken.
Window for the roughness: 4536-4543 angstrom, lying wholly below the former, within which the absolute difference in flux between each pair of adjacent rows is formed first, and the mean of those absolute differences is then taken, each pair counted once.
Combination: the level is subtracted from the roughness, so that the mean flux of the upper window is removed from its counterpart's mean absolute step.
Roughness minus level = -12.2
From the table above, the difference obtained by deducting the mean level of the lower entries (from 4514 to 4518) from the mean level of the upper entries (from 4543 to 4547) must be -1.1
